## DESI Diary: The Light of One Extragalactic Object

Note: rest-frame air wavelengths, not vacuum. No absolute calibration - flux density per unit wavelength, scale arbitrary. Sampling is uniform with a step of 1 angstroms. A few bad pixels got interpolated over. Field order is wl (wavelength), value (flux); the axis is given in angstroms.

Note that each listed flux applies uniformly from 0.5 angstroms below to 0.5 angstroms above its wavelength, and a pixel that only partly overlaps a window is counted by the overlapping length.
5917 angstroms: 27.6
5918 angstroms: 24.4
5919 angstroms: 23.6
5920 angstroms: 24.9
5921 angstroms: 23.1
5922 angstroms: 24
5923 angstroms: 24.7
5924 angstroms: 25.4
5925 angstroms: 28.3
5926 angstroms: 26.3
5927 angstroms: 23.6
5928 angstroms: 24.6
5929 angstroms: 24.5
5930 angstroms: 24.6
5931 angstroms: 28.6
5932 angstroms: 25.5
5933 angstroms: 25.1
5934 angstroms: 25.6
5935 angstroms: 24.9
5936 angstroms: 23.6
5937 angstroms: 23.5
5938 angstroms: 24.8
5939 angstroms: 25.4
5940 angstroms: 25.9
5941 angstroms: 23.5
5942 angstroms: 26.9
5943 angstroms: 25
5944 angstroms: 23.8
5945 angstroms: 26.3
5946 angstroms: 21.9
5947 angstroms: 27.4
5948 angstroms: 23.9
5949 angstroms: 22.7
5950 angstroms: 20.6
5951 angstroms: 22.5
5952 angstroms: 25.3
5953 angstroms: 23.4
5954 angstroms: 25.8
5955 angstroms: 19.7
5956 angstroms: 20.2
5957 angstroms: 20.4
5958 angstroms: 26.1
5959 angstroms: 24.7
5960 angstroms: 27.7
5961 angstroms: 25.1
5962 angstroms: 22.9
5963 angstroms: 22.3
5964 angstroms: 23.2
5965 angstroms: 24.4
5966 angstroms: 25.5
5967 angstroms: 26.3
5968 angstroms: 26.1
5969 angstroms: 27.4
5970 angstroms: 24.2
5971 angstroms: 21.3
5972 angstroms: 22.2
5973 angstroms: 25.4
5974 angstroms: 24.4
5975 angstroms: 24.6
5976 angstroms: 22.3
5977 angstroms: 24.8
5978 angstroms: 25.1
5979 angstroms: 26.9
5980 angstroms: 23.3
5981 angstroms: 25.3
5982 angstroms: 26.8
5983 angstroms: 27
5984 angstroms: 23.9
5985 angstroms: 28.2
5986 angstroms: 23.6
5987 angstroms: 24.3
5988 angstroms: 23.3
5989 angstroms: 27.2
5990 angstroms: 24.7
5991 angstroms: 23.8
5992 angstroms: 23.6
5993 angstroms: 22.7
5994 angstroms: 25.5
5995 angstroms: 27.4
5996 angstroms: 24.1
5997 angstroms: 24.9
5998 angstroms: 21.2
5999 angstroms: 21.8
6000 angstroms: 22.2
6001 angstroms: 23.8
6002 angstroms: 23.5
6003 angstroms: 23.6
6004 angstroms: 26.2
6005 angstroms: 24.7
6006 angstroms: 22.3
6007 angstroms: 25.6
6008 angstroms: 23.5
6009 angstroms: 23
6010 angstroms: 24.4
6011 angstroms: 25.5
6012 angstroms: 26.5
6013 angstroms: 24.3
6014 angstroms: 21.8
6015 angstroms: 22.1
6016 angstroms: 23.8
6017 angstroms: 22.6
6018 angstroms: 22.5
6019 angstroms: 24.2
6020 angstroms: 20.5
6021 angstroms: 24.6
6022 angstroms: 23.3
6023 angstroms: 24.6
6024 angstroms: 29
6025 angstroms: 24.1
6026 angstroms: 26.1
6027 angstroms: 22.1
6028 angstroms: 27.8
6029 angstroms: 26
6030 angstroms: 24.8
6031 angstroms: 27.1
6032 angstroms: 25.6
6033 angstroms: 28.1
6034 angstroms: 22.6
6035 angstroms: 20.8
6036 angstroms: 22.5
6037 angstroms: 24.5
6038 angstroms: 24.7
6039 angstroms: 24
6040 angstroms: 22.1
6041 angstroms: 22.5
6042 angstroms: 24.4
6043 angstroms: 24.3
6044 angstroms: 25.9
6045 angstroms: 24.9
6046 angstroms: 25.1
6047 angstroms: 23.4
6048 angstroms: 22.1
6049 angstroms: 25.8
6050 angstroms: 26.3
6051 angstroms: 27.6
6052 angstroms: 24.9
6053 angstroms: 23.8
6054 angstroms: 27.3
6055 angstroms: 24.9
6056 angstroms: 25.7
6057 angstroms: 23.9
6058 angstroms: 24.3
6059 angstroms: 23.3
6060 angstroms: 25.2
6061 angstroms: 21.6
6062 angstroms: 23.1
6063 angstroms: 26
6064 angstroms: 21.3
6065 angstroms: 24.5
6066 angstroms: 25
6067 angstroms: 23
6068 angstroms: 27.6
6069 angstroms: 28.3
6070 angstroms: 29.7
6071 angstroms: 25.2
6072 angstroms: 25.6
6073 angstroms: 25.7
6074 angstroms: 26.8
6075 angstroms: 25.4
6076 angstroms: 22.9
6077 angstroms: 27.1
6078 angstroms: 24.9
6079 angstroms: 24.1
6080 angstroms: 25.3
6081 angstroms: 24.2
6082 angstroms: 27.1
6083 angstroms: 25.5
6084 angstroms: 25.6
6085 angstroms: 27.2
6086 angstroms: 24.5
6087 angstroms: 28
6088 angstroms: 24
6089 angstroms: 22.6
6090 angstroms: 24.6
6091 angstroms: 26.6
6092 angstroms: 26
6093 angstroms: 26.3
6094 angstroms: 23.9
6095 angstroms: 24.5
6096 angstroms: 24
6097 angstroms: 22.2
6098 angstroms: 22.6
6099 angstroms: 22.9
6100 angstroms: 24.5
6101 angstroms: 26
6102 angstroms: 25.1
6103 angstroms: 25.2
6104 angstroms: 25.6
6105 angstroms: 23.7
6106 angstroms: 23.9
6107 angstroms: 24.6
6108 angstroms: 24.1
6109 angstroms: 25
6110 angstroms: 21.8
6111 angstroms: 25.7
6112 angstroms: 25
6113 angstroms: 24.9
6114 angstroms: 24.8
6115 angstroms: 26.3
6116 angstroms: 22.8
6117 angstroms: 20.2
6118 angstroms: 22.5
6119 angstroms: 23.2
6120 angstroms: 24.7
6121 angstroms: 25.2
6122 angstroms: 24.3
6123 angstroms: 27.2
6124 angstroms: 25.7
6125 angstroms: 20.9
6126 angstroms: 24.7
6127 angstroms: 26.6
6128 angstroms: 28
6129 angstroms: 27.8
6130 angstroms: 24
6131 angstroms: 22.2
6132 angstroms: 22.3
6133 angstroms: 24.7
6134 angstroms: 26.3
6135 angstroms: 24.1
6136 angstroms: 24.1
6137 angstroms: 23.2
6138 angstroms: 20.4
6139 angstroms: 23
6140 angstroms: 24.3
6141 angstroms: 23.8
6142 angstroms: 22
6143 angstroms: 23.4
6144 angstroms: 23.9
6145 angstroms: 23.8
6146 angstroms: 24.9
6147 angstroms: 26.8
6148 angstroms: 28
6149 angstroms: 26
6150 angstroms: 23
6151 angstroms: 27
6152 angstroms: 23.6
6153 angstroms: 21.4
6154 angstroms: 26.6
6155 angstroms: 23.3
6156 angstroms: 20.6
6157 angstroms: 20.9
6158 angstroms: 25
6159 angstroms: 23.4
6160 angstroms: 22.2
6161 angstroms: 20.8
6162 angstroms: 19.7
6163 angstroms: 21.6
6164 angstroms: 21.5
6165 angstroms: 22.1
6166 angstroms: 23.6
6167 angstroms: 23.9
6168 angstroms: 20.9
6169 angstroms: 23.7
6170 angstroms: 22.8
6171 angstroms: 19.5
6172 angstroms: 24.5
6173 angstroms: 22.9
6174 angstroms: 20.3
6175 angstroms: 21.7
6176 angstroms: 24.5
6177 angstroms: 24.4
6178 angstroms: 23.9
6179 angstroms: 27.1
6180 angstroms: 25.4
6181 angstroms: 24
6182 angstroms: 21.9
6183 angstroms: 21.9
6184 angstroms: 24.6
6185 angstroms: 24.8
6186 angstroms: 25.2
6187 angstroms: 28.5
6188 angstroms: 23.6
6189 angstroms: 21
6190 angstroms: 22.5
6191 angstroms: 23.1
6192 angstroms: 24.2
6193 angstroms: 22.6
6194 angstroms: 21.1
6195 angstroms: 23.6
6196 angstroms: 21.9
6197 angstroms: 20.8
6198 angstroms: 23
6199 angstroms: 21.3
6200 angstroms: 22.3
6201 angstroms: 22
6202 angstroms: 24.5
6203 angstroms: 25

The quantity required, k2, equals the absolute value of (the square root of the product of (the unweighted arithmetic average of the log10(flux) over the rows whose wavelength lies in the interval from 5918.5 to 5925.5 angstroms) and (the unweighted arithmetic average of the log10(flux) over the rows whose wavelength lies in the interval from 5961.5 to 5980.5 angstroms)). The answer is 1.390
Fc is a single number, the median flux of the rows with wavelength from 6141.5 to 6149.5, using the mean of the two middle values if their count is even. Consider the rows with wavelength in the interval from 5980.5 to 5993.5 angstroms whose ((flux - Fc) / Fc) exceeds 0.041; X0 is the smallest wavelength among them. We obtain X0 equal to 5982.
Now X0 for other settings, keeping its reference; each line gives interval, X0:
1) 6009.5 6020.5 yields 6011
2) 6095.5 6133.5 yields 6101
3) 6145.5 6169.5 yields 6147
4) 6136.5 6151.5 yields 6147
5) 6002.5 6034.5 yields 6004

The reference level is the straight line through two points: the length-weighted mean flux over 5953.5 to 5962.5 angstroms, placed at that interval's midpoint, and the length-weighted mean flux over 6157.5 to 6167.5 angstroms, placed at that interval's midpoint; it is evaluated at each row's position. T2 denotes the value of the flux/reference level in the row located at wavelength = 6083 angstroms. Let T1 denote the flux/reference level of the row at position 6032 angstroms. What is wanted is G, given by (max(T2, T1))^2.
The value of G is 1.24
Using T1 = 1.10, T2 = 1.12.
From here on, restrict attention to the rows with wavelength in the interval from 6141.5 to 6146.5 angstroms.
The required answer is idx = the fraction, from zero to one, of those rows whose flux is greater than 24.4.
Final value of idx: 0.2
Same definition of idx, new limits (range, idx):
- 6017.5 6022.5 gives 0.2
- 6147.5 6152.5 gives 0.6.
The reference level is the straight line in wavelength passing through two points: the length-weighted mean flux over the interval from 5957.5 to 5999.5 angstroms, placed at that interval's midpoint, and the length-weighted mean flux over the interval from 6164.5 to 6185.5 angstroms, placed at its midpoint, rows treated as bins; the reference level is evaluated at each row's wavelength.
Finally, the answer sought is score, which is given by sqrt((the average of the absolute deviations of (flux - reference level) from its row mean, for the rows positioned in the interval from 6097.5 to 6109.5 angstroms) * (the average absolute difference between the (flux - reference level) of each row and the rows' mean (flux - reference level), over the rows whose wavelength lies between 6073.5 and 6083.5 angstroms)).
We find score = 0.93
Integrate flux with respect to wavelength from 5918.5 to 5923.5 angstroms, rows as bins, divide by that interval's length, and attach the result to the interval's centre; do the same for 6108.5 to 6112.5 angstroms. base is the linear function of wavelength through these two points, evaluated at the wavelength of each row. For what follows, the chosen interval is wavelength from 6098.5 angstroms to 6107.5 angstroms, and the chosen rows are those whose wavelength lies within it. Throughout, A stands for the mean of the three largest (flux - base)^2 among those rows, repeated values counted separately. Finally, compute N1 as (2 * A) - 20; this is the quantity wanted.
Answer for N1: -16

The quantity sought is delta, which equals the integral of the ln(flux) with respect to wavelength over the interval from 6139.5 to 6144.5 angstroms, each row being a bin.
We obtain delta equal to 15.8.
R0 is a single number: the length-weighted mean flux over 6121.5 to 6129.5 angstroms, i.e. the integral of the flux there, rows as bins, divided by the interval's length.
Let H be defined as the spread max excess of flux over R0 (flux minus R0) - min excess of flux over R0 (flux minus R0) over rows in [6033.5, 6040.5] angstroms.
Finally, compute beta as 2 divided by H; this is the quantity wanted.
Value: 0.51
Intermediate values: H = 3.9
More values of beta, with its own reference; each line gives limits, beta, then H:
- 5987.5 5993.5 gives 0.44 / 4.5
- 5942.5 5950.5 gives 0.29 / 6.8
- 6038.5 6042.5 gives 0.87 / 2.3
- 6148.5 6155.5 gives 0.36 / 5.6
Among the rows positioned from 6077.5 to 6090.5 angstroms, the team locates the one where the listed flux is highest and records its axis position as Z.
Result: 6087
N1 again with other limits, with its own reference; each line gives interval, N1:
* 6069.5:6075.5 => 5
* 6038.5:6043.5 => -15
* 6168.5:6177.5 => 13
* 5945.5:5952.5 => -1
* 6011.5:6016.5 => -10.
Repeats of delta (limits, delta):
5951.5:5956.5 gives 15.6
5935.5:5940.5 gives 16.0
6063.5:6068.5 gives 15.9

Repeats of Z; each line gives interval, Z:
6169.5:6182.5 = 6179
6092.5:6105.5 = 6093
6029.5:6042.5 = 6033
